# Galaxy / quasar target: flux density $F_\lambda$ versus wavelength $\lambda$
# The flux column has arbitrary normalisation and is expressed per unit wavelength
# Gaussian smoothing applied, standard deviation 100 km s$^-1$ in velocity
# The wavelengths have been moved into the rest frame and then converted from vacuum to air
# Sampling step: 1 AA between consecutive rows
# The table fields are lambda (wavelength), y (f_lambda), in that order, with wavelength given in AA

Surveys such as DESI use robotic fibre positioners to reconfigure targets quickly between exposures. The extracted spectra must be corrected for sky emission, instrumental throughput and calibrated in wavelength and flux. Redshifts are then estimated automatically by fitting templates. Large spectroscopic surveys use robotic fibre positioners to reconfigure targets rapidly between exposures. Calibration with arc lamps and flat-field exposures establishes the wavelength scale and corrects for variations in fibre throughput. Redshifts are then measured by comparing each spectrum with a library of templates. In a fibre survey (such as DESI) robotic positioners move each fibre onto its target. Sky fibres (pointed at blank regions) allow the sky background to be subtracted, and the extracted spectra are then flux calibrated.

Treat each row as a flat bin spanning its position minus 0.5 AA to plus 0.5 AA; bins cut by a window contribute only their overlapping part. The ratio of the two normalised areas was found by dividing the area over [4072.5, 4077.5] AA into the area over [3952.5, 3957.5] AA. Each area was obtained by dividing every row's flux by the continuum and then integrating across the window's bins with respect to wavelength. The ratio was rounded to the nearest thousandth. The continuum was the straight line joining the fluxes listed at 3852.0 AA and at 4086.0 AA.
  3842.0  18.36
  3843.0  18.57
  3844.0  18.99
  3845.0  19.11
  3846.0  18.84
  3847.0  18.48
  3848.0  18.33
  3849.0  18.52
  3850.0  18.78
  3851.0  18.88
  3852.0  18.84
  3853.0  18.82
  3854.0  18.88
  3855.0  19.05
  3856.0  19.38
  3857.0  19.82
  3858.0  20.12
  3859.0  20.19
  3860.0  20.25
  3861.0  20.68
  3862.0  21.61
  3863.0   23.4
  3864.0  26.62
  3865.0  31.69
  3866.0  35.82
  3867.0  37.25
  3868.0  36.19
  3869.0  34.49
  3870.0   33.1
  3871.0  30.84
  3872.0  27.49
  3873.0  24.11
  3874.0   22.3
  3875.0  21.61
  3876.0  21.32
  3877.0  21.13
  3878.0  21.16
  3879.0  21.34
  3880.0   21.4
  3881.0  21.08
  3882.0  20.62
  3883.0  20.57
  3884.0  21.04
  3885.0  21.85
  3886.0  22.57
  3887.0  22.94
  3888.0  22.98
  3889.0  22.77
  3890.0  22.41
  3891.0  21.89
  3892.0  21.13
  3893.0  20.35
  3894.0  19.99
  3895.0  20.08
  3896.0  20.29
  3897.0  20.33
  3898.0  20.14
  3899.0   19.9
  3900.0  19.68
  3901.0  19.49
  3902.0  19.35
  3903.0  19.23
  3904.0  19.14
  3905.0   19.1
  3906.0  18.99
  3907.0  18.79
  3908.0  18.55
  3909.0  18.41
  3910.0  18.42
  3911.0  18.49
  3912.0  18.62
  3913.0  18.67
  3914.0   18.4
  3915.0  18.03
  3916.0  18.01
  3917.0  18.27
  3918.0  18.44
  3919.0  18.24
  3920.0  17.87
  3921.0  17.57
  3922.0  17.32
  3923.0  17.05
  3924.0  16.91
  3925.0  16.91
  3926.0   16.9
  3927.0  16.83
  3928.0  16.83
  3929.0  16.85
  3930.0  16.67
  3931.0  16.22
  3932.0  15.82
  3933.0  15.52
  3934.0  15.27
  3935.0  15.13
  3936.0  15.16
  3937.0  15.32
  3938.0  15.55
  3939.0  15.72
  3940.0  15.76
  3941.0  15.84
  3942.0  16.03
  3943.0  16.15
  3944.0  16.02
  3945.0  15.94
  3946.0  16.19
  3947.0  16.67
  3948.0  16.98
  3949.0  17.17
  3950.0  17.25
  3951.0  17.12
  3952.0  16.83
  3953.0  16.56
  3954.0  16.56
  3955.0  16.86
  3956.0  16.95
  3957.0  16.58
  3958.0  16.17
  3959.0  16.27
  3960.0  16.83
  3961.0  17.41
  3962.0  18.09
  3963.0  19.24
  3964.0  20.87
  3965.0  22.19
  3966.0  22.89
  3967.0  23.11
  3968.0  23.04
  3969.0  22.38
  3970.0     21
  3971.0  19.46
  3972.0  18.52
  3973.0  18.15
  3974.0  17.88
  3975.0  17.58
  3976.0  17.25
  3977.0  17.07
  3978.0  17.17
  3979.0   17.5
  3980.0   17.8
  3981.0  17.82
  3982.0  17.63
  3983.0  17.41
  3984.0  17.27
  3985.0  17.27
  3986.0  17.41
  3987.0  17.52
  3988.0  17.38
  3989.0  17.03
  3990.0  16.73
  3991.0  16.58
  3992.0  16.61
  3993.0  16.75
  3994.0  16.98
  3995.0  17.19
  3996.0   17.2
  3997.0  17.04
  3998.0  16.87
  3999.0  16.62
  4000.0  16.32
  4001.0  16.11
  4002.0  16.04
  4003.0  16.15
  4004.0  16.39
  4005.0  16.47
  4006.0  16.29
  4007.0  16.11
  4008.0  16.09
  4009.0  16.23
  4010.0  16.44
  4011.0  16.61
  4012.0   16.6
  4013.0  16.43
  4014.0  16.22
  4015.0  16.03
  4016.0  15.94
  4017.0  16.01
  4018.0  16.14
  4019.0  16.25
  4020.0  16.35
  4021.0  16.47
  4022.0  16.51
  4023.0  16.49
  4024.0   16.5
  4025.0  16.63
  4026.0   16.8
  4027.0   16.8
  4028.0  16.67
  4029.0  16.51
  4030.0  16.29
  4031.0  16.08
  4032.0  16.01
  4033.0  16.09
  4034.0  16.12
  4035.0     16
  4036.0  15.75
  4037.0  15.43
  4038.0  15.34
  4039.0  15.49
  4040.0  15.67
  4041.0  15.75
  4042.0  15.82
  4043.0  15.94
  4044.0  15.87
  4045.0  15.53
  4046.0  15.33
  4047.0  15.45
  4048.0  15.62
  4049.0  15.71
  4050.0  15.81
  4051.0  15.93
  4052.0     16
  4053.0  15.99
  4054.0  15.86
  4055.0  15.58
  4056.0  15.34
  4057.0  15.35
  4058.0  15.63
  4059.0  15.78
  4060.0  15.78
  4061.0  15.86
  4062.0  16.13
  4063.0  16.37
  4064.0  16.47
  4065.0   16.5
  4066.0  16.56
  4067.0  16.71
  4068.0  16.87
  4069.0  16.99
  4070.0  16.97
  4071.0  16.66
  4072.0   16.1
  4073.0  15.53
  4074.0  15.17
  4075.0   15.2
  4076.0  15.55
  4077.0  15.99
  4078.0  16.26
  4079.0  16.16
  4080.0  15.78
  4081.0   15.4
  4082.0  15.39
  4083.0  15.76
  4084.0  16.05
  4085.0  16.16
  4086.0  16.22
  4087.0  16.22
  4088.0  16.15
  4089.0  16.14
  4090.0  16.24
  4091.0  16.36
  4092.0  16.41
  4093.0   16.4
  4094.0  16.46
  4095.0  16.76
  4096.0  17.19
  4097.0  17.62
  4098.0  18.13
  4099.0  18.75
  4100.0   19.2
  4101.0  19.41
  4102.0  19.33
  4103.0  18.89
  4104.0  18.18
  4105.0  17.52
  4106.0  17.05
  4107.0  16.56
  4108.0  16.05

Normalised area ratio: 0.996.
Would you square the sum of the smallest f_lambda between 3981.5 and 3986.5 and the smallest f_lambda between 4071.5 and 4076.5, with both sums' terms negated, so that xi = 1052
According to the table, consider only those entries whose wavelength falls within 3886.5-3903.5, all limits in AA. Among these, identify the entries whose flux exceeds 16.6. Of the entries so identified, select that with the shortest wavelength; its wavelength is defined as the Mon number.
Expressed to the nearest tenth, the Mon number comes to 3887.0 AA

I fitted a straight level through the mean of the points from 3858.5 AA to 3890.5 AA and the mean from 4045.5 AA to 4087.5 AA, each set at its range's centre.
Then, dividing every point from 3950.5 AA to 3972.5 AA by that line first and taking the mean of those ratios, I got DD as 0.91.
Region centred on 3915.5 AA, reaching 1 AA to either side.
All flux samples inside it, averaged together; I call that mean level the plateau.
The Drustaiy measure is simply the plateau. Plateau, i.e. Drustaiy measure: 18.0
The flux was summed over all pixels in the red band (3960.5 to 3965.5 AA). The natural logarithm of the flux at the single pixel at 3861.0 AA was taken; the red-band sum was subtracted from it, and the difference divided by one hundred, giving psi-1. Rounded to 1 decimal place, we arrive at -0.9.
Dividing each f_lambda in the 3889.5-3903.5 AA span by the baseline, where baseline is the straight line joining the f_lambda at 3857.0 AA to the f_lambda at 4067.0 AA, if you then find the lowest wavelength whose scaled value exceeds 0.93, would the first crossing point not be 3890.0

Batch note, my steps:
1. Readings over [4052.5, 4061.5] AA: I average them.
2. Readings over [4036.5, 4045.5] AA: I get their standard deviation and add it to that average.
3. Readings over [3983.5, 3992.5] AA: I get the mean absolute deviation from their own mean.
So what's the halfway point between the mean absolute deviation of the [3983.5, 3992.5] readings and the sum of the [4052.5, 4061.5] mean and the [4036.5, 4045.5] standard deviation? 8.10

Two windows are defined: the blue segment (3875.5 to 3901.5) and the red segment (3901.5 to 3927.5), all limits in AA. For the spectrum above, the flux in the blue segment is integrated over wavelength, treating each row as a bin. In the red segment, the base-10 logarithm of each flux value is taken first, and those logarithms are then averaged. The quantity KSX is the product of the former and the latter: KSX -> 691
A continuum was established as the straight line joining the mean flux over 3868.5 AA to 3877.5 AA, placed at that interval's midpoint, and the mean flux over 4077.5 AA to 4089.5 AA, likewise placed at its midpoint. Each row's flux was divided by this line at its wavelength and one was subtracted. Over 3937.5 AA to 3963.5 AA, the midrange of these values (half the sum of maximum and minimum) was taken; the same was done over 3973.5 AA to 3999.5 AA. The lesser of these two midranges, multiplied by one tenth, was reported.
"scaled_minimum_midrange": -0.0223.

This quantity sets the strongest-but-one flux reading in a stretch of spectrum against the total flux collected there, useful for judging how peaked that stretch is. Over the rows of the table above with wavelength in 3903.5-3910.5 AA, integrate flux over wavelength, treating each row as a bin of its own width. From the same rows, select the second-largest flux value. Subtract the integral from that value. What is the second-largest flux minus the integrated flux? -112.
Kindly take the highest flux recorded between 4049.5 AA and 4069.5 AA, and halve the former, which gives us 8.5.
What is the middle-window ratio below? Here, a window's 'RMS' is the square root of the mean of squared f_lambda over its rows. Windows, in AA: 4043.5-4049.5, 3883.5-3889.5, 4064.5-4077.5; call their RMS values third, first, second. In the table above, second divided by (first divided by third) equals 11.3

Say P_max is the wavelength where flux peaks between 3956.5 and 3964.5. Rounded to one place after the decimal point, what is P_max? 3964.0 AA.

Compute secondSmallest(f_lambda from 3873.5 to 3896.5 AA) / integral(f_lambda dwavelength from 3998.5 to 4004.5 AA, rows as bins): 0.21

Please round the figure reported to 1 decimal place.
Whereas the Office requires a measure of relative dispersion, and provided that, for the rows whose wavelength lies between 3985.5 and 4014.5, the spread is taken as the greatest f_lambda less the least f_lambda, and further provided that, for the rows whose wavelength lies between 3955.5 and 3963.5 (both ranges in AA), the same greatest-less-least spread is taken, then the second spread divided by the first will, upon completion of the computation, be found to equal 2.1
